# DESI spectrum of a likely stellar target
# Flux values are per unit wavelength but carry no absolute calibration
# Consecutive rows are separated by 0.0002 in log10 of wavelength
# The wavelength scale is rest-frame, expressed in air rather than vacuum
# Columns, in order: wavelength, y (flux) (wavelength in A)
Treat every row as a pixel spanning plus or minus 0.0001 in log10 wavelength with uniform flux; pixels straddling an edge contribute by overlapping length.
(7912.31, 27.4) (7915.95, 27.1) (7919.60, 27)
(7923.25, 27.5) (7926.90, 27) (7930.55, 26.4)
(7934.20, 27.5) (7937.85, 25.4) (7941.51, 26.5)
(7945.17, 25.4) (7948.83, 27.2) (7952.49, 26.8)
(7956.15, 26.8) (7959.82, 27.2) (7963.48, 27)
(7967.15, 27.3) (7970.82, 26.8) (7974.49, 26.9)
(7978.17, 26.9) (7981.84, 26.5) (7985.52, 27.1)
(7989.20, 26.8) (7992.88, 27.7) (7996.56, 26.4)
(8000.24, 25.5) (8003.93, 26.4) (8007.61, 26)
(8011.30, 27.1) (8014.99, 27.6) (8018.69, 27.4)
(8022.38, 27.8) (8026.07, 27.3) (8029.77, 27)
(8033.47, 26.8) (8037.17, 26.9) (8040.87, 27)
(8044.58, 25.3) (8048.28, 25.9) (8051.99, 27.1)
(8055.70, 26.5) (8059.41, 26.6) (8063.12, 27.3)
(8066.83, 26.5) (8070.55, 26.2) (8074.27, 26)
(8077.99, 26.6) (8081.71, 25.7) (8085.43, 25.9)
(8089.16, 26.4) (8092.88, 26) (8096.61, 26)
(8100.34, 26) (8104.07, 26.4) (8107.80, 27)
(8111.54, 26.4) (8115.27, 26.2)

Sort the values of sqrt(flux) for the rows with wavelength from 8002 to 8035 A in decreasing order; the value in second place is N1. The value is 5.25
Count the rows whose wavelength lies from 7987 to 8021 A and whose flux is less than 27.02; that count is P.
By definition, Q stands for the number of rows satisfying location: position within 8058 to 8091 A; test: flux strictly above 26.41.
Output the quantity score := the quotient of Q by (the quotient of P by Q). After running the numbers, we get 3.2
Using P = 5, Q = 4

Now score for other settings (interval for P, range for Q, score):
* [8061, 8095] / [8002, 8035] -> 6.1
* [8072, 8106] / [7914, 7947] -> 4.0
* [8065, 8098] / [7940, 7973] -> 7.1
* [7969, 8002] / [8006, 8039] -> 9.1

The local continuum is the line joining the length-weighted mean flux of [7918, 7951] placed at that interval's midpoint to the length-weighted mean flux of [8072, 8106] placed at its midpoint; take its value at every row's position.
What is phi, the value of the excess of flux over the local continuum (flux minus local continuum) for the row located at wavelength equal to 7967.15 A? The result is 0.76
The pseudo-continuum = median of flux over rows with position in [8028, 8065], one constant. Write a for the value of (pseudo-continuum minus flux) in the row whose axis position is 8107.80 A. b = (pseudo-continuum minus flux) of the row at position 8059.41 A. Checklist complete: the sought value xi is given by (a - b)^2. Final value 0.2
